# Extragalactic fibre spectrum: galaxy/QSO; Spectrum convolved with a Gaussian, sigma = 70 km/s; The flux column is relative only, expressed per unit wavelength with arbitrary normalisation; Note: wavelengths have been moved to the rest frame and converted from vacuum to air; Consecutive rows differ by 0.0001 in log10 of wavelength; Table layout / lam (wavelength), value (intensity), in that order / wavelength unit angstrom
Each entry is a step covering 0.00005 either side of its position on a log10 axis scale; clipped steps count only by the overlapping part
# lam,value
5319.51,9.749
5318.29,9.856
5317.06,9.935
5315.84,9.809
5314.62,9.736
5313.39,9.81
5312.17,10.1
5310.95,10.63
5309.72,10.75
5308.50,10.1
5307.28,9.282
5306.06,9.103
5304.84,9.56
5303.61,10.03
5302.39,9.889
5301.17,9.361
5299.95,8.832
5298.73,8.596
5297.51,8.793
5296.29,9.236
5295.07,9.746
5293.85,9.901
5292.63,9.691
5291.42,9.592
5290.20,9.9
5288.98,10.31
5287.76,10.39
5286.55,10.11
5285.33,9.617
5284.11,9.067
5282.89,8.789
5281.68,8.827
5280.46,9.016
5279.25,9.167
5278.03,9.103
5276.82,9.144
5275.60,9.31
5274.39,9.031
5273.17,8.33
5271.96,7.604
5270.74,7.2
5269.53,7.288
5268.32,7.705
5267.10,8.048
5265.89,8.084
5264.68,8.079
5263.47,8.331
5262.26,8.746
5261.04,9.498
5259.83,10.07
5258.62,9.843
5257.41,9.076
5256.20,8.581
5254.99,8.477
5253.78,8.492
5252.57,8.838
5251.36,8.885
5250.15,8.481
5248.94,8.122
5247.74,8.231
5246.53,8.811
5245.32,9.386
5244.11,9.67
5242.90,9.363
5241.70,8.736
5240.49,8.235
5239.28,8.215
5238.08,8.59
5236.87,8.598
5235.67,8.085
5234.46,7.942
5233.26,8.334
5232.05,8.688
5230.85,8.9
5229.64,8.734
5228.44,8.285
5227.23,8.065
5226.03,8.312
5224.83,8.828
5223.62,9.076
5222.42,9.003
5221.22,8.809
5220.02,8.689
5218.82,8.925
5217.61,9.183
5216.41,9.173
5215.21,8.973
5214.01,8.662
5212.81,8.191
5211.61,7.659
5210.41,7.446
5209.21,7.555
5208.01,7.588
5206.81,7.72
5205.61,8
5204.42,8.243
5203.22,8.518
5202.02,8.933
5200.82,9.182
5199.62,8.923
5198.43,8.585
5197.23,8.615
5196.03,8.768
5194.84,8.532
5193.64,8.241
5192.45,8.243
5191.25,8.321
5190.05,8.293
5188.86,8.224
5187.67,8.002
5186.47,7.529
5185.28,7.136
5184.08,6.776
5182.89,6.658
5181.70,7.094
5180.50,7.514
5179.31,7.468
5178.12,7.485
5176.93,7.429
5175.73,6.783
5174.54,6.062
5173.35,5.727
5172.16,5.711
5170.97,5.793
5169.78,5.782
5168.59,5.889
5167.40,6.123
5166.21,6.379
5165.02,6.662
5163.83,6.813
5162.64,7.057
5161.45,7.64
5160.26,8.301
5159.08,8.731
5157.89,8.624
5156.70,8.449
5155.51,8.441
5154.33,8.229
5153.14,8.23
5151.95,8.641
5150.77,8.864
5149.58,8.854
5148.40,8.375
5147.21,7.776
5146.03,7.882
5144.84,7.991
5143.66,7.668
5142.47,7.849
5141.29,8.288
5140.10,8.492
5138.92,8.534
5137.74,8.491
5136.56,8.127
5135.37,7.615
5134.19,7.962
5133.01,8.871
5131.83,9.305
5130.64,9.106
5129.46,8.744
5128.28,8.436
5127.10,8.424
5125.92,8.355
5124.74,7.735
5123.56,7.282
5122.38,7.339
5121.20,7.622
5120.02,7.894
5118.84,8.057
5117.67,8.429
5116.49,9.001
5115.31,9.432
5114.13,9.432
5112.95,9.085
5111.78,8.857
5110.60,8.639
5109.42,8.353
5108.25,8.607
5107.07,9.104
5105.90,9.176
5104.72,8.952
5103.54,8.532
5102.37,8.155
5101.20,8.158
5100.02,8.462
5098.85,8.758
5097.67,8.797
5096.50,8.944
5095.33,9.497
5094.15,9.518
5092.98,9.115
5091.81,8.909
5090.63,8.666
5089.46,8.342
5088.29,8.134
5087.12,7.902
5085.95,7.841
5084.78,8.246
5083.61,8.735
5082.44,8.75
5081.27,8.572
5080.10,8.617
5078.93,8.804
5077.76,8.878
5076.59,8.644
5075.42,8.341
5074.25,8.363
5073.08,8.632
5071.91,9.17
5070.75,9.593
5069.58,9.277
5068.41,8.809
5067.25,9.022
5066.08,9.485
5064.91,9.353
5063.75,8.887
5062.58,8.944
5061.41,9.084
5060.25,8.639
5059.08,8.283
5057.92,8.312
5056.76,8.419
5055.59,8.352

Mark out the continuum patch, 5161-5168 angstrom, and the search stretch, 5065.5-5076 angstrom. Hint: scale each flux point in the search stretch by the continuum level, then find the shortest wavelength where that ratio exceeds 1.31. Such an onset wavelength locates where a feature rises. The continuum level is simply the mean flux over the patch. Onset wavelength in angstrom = 5066.08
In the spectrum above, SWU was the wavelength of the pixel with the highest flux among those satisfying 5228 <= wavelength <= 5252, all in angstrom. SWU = 5244.11 angstrom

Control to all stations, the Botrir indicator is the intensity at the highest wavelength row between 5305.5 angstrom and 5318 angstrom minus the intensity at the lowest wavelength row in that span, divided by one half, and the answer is 1.7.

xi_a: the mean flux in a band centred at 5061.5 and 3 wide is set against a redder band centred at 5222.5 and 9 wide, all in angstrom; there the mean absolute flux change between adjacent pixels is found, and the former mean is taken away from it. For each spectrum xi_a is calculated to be -8.7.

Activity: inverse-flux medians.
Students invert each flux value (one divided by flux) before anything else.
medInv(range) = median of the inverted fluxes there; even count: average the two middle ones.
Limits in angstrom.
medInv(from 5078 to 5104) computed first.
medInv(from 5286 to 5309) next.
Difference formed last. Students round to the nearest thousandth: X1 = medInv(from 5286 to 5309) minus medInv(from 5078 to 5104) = -0.013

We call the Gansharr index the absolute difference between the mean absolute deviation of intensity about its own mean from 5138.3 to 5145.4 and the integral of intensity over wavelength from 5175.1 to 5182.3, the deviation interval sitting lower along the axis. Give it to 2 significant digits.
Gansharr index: 52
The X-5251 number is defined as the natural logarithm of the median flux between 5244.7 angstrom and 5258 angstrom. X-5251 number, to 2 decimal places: 2.15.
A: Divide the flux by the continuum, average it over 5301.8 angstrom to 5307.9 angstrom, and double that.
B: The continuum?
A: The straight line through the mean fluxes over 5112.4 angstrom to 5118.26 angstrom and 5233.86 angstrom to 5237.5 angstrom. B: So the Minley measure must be 2.48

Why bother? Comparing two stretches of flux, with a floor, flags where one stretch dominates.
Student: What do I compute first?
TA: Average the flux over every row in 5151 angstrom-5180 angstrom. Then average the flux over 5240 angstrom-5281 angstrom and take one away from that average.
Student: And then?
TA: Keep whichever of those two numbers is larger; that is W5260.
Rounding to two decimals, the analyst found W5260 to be 7.68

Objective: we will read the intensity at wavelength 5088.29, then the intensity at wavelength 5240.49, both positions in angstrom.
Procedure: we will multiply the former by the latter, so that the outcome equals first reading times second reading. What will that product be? 67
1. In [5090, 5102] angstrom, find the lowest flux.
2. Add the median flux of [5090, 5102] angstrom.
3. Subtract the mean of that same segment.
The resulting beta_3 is 8.1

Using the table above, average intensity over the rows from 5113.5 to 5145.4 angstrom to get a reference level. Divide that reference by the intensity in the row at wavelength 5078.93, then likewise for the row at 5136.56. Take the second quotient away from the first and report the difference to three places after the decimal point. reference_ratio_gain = -0.079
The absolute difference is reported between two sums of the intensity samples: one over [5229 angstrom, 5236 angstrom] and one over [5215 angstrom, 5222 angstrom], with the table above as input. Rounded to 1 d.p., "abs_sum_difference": 3.1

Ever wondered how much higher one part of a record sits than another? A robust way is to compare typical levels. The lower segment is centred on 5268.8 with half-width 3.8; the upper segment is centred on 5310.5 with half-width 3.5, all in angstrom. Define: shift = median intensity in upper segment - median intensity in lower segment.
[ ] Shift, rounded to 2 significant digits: 2.4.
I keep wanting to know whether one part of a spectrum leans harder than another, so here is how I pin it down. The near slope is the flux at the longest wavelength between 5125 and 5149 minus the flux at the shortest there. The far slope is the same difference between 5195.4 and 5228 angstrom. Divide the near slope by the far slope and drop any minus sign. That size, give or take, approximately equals 0.0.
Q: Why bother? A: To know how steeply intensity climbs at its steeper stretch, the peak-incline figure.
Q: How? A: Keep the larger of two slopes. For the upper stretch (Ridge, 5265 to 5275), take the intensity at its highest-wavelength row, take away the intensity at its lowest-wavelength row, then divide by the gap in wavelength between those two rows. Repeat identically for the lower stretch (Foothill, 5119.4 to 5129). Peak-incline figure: 0.111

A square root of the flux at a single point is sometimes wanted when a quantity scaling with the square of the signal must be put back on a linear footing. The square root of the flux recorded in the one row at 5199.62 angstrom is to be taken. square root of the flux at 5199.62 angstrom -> 2.99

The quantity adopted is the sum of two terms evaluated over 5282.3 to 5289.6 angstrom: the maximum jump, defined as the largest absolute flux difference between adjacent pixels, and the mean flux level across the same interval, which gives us 10.3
